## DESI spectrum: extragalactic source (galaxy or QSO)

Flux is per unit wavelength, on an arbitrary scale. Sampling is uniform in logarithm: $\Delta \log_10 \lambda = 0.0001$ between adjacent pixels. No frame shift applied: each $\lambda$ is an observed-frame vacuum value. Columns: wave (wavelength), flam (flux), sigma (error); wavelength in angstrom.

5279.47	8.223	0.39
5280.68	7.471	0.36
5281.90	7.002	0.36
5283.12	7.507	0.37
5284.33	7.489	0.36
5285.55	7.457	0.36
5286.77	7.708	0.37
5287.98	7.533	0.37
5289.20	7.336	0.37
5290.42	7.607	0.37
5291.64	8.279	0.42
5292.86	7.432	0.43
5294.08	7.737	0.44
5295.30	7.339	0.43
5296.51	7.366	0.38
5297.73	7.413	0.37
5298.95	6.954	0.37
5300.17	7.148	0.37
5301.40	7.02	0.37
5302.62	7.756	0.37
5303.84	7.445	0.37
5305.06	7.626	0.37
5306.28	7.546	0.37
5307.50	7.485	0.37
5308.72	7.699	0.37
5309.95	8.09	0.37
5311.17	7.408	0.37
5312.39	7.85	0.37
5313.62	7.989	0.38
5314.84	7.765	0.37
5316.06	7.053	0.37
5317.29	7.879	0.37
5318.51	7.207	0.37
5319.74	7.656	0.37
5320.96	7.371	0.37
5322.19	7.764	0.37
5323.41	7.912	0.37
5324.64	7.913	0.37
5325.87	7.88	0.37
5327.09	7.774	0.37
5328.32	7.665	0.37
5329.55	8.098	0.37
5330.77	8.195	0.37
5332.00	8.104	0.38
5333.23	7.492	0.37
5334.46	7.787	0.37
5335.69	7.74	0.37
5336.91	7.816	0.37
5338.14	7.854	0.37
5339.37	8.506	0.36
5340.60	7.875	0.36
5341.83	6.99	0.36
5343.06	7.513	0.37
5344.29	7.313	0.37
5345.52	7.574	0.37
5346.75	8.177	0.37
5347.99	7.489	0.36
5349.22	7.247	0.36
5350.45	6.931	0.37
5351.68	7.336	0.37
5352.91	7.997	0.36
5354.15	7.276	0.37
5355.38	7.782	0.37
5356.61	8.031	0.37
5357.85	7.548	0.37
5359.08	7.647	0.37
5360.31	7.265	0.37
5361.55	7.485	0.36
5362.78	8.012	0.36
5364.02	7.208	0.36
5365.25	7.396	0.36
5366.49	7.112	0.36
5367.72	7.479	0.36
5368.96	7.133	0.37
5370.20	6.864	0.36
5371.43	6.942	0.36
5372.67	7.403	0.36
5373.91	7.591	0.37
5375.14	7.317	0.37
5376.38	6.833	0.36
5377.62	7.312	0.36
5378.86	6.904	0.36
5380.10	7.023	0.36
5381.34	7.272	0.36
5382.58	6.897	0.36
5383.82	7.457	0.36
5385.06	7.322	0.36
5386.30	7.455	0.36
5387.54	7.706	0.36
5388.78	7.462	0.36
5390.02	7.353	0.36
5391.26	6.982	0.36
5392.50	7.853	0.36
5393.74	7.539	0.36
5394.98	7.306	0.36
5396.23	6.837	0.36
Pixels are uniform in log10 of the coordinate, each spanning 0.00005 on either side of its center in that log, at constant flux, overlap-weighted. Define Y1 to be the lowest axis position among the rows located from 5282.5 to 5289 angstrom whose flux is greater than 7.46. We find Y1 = 5283.12 angstrom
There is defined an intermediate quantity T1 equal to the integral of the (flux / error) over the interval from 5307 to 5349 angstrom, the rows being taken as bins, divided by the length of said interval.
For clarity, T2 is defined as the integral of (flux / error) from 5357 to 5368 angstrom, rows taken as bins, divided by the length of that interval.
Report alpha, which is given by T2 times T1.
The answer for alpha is 430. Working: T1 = 20.9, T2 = 20.6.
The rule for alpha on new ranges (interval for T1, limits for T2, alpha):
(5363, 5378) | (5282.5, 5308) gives 393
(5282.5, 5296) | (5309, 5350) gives 409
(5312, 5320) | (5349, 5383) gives 413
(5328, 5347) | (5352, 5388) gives 429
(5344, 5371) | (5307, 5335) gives 427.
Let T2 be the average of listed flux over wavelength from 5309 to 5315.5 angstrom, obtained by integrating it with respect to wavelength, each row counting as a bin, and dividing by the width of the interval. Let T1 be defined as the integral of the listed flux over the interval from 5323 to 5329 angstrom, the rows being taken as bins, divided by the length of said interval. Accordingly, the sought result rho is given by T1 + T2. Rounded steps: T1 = 7.82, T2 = 7.81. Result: 15.6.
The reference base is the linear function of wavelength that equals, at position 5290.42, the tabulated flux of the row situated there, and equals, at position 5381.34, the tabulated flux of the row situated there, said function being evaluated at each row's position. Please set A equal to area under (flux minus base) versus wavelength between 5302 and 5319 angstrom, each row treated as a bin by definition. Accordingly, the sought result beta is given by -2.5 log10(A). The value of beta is -0.6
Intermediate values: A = 2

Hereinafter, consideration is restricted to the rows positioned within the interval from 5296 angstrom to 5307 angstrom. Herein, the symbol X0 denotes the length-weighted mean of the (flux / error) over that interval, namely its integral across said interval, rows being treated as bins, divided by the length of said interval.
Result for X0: 19.8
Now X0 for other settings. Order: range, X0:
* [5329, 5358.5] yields 20.9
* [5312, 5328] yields 20.7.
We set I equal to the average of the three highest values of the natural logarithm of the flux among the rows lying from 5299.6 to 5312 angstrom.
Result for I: 2.06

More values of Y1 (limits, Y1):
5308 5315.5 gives 5308.72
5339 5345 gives 5339.37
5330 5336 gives 5330.77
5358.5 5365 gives 5359.08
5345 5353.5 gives 5345.52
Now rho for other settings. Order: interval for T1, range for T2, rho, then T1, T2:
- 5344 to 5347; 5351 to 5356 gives 15.3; 7.67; 7.59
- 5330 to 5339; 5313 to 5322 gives 15.4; 7.88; 7.57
